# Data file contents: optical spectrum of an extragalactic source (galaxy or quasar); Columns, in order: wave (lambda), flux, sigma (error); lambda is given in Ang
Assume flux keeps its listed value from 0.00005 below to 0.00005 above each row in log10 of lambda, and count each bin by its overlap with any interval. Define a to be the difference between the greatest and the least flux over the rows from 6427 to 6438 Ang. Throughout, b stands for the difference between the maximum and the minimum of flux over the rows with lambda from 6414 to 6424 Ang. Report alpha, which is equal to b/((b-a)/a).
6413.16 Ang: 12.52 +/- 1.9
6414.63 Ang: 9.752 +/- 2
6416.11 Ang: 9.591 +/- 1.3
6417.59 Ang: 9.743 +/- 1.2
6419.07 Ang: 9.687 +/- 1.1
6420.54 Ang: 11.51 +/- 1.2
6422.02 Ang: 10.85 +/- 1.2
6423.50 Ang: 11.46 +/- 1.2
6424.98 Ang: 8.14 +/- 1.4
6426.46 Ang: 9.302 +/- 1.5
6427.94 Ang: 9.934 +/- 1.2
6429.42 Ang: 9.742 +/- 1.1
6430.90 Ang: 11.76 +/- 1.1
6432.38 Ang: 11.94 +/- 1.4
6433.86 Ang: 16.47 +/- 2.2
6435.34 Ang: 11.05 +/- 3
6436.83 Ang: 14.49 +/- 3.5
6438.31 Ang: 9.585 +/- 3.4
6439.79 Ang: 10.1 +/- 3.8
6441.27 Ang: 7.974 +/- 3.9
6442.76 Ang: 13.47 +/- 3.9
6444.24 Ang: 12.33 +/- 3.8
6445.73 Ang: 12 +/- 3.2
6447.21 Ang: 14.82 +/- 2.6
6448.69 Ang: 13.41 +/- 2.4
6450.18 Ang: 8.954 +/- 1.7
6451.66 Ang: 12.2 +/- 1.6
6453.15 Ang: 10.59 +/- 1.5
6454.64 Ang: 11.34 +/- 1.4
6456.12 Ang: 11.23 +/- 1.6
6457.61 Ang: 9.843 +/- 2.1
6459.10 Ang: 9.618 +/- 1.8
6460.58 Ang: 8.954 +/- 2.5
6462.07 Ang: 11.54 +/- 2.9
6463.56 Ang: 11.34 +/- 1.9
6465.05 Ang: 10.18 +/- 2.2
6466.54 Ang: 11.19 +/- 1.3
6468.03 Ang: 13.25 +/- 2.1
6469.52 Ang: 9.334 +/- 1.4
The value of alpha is -3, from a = 6.7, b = 1.9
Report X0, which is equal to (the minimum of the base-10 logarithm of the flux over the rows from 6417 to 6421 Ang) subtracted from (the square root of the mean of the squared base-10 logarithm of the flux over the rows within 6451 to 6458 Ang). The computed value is 0.06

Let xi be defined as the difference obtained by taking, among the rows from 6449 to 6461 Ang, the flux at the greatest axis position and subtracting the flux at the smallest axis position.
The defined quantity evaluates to 0.0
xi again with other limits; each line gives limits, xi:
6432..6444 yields 1.5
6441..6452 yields 4.2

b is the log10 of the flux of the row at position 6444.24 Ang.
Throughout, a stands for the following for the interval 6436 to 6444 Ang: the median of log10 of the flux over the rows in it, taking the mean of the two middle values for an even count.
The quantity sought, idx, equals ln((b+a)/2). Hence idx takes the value 0.047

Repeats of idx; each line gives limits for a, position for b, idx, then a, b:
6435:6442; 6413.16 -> 0.050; 1.004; 1.10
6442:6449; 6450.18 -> 0.039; 1.127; 0.95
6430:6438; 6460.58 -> 0.014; 1.077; 0.95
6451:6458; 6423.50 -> 0.053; 1.050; 1.06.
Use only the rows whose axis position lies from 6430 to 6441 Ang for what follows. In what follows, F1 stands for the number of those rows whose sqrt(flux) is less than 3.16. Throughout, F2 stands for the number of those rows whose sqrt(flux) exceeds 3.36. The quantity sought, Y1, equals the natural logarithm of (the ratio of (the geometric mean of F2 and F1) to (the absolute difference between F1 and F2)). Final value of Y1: -0.41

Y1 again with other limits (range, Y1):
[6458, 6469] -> 0.90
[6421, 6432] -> 0.35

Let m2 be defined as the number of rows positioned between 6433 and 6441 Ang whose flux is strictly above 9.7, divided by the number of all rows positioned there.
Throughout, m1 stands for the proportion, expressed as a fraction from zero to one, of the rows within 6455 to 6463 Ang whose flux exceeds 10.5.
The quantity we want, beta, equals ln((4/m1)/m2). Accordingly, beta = 2.5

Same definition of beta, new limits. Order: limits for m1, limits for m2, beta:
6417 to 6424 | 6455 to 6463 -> 2.4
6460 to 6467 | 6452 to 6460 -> 2.1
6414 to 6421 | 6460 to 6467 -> 3.2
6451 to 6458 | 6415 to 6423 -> 2.1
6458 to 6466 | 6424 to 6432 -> 2.8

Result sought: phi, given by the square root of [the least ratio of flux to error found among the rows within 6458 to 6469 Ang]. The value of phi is 1.89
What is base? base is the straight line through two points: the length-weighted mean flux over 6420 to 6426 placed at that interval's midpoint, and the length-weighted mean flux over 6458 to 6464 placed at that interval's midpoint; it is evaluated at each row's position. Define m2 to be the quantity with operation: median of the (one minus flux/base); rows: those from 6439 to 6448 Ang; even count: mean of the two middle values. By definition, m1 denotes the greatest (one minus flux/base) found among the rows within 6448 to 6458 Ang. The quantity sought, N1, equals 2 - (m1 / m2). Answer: 2.7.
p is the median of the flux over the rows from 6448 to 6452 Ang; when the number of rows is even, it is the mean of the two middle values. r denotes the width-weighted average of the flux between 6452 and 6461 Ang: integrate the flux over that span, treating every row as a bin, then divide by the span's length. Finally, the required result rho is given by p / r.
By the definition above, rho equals 1.17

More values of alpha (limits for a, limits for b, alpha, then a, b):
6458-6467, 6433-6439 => 4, 2.6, 6.9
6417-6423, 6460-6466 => 6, 1.8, 2.6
